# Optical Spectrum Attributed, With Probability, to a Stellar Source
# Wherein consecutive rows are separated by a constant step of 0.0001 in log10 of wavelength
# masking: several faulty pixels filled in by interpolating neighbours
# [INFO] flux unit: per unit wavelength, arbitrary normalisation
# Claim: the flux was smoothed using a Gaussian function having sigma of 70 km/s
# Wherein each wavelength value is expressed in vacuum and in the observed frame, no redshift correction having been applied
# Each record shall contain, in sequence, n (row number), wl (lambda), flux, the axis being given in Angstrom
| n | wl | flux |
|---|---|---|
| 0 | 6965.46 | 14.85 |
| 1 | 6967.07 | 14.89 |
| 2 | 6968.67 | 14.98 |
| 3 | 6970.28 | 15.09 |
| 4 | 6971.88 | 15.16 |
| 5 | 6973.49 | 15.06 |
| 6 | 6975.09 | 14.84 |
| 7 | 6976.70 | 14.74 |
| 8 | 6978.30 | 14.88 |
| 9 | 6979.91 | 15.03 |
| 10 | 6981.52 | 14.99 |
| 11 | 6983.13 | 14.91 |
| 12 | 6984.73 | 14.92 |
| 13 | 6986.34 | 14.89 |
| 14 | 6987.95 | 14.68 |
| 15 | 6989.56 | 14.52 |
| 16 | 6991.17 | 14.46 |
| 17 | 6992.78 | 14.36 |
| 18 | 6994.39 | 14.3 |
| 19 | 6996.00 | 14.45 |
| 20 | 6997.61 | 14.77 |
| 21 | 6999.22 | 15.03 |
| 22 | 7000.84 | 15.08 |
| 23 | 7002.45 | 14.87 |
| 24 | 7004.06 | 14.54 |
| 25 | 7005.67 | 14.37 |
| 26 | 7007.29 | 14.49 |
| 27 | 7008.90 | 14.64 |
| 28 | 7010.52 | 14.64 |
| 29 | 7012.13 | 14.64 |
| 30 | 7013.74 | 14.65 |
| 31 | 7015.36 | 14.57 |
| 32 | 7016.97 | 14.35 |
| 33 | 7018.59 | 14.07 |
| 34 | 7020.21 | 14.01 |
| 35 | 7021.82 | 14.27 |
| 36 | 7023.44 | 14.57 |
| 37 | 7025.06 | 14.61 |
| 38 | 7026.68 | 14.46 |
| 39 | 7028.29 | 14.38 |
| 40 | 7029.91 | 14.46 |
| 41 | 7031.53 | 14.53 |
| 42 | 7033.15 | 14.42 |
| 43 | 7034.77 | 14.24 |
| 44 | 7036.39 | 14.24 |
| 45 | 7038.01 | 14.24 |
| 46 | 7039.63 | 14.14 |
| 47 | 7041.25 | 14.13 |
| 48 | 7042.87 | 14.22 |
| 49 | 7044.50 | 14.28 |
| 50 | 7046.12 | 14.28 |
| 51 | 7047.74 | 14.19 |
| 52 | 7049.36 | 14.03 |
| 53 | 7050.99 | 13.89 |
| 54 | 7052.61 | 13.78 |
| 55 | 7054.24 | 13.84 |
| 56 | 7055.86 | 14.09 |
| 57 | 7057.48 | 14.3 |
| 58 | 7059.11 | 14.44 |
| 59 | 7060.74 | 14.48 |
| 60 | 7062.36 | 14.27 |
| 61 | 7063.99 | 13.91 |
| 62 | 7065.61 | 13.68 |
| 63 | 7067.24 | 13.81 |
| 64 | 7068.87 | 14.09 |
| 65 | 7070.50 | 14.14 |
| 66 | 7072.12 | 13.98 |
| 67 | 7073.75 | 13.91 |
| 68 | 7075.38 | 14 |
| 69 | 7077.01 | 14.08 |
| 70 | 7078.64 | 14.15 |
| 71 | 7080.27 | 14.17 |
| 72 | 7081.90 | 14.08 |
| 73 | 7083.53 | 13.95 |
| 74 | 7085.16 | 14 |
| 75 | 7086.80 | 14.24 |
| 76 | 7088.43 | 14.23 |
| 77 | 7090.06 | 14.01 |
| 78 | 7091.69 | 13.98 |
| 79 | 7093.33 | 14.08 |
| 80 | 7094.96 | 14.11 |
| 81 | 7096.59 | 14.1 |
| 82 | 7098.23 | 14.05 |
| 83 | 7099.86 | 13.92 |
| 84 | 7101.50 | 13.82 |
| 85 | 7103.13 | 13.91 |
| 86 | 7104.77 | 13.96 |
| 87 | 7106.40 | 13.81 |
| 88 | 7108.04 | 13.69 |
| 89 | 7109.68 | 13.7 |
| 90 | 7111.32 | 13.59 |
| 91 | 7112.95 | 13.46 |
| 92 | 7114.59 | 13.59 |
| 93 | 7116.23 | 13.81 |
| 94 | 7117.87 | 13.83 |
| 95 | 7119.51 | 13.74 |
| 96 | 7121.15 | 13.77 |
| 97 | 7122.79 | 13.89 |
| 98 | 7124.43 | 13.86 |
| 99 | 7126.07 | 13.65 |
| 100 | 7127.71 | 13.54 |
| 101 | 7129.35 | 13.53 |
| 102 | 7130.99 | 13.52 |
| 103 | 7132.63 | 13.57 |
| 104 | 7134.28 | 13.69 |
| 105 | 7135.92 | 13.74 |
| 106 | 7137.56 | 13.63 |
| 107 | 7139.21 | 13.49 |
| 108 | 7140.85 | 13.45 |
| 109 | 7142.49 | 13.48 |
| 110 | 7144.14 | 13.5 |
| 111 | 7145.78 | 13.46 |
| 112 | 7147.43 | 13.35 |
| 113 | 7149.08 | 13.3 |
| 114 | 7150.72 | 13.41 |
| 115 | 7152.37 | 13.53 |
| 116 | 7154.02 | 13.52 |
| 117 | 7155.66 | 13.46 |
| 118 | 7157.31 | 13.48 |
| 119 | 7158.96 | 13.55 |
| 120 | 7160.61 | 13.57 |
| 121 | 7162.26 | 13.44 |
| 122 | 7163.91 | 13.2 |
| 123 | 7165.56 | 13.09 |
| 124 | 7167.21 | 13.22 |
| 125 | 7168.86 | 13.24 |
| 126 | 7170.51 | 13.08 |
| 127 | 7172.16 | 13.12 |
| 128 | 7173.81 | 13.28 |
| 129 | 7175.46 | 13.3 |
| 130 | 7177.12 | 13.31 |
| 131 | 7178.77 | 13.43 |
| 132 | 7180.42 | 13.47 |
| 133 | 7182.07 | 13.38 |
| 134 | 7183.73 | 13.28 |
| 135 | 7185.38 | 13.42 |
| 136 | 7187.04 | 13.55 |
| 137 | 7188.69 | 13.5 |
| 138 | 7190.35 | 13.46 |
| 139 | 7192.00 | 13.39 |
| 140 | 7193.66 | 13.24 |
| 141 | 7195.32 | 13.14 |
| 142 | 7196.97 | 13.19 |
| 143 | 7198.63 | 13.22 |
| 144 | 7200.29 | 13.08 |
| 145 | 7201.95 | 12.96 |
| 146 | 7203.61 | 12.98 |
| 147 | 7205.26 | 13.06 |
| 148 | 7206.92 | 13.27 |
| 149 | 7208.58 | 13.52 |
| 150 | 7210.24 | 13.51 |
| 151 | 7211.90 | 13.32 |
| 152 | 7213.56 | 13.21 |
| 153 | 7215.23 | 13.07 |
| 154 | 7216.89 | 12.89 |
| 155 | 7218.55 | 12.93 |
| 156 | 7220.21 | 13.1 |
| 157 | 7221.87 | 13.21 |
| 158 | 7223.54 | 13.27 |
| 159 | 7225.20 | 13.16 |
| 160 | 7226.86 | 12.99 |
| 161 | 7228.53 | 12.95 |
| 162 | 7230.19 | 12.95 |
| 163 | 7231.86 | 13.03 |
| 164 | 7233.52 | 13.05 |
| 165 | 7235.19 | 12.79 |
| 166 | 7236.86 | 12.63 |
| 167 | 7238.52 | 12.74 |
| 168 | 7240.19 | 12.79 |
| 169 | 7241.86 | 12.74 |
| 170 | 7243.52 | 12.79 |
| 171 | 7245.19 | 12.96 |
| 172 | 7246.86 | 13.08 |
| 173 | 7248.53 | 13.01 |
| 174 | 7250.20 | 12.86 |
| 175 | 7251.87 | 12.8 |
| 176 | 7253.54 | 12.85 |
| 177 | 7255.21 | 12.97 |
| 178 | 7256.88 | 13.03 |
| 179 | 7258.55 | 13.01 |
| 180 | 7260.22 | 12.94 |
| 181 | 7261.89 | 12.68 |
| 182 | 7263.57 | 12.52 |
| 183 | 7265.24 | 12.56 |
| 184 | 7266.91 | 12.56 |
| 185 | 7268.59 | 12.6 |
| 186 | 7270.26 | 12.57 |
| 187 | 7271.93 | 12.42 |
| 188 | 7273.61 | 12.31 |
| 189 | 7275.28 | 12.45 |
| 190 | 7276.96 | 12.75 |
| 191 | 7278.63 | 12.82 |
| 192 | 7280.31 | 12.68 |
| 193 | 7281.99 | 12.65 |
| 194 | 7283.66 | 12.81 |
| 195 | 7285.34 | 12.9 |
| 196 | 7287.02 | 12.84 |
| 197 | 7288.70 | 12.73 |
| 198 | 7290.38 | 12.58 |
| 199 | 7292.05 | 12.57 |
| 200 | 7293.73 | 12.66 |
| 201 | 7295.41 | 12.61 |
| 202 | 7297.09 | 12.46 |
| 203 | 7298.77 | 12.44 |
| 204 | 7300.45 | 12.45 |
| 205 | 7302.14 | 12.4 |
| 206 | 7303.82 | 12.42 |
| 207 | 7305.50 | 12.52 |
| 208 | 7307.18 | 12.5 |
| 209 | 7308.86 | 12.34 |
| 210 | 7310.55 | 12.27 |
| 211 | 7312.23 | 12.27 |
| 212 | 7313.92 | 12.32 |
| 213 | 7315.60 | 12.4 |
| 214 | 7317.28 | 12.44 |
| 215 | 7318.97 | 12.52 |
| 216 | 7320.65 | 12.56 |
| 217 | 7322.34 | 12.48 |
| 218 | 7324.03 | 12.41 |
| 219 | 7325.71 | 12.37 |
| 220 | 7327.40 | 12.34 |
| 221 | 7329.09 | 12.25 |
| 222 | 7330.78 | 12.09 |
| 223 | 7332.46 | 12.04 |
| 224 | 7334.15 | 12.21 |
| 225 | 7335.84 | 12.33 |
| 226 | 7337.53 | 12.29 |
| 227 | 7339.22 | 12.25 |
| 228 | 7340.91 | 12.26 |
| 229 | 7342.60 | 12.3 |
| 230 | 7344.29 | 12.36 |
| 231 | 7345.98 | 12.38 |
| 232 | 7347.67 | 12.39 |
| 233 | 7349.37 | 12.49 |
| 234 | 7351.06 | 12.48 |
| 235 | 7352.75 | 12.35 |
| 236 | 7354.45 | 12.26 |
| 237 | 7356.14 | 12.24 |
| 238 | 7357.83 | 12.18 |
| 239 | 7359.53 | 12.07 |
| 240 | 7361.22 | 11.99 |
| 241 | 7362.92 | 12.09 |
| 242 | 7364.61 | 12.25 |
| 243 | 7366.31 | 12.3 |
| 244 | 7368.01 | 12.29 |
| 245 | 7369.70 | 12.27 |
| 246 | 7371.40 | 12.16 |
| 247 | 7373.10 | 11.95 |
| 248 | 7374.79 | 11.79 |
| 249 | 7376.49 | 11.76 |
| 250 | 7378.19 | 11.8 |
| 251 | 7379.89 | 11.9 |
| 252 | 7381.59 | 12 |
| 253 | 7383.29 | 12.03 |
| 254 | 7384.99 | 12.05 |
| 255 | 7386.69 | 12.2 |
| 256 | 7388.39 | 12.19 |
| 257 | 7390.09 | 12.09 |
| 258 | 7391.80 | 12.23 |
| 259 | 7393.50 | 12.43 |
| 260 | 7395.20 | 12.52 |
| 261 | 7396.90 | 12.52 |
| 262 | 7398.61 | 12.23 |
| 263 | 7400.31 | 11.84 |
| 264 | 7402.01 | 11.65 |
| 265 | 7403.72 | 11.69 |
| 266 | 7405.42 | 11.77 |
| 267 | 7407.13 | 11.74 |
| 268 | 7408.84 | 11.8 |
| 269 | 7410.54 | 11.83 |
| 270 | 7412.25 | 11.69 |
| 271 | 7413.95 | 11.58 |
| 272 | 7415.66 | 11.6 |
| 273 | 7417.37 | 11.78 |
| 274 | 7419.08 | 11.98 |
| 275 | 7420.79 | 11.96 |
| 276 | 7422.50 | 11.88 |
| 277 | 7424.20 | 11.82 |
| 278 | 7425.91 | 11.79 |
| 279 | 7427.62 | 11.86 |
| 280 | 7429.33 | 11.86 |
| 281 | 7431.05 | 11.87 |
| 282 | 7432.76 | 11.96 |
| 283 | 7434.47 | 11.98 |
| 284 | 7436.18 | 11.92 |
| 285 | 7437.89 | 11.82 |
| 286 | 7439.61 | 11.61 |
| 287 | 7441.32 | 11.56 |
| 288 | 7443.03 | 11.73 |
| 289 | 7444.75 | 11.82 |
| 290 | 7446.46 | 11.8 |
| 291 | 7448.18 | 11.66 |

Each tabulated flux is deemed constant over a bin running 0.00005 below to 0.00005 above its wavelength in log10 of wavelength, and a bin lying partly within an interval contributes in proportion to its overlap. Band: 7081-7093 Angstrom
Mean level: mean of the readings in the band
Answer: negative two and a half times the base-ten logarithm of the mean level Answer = -2.87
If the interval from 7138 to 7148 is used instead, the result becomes -2.82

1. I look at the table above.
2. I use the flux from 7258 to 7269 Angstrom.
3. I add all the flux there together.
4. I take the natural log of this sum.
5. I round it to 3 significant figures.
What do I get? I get 4.49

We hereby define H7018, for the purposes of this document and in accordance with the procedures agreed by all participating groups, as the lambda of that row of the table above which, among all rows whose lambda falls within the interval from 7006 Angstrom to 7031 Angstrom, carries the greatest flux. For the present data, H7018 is 7013.74 Angstrom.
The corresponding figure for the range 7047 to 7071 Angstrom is 7060.74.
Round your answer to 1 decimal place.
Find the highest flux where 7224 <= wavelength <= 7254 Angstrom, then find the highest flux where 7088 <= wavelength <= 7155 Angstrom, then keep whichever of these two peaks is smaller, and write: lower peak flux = 13.2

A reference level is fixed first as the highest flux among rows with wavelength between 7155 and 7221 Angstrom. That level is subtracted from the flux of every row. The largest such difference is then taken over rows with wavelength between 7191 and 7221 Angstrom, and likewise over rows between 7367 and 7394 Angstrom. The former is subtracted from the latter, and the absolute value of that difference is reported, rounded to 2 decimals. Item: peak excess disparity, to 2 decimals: 1.09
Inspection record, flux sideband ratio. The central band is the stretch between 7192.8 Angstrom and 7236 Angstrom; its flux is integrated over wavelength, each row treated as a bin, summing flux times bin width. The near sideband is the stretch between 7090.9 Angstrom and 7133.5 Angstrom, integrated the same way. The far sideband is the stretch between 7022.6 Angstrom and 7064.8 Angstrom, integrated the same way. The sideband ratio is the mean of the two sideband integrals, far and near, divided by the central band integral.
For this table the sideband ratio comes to 1.05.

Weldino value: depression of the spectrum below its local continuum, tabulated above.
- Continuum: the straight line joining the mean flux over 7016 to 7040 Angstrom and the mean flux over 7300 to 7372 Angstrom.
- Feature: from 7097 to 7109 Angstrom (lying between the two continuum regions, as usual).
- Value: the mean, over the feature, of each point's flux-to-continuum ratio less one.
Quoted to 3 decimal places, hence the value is 0.003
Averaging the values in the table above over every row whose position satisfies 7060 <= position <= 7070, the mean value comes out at 14.0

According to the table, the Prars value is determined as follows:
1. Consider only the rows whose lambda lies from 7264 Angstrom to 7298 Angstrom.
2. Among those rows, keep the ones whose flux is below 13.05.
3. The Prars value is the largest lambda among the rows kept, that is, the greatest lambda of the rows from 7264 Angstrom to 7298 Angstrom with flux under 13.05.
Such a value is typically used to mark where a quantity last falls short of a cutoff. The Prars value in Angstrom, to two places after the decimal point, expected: 7297.09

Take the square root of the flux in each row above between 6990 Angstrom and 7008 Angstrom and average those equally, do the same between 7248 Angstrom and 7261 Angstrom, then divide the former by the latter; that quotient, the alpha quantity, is 1.06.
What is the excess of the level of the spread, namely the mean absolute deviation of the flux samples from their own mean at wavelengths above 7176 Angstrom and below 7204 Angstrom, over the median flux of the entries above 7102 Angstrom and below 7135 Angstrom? -13.5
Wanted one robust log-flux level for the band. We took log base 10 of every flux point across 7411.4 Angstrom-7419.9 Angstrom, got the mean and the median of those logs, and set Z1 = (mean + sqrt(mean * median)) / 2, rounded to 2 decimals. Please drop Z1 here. 1.07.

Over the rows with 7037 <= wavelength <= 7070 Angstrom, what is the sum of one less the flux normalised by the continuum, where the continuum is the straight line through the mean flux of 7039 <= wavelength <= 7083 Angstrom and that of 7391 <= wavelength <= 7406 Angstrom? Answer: 0.04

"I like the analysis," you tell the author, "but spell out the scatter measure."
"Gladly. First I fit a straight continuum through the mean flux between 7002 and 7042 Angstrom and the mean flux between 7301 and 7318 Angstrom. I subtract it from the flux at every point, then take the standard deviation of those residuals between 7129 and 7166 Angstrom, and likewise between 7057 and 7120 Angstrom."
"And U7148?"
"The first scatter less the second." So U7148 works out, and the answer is -0.057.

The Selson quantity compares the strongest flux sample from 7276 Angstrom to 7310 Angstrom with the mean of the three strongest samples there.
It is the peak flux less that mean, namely 0.047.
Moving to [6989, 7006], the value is 0.087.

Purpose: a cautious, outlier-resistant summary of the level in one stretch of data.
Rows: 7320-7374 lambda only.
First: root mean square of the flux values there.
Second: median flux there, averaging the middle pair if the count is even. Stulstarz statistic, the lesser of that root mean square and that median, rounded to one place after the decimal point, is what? 12.3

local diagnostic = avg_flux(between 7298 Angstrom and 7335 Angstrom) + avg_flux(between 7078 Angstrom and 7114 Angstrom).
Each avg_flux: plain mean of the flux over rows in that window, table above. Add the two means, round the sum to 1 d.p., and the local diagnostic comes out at 26.3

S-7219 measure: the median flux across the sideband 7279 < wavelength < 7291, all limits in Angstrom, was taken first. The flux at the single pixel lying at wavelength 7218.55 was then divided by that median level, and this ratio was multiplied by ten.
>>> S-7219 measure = 10.2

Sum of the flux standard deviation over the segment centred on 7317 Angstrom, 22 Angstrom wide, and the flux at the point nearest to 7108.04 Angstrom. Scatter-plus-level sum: 13.8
